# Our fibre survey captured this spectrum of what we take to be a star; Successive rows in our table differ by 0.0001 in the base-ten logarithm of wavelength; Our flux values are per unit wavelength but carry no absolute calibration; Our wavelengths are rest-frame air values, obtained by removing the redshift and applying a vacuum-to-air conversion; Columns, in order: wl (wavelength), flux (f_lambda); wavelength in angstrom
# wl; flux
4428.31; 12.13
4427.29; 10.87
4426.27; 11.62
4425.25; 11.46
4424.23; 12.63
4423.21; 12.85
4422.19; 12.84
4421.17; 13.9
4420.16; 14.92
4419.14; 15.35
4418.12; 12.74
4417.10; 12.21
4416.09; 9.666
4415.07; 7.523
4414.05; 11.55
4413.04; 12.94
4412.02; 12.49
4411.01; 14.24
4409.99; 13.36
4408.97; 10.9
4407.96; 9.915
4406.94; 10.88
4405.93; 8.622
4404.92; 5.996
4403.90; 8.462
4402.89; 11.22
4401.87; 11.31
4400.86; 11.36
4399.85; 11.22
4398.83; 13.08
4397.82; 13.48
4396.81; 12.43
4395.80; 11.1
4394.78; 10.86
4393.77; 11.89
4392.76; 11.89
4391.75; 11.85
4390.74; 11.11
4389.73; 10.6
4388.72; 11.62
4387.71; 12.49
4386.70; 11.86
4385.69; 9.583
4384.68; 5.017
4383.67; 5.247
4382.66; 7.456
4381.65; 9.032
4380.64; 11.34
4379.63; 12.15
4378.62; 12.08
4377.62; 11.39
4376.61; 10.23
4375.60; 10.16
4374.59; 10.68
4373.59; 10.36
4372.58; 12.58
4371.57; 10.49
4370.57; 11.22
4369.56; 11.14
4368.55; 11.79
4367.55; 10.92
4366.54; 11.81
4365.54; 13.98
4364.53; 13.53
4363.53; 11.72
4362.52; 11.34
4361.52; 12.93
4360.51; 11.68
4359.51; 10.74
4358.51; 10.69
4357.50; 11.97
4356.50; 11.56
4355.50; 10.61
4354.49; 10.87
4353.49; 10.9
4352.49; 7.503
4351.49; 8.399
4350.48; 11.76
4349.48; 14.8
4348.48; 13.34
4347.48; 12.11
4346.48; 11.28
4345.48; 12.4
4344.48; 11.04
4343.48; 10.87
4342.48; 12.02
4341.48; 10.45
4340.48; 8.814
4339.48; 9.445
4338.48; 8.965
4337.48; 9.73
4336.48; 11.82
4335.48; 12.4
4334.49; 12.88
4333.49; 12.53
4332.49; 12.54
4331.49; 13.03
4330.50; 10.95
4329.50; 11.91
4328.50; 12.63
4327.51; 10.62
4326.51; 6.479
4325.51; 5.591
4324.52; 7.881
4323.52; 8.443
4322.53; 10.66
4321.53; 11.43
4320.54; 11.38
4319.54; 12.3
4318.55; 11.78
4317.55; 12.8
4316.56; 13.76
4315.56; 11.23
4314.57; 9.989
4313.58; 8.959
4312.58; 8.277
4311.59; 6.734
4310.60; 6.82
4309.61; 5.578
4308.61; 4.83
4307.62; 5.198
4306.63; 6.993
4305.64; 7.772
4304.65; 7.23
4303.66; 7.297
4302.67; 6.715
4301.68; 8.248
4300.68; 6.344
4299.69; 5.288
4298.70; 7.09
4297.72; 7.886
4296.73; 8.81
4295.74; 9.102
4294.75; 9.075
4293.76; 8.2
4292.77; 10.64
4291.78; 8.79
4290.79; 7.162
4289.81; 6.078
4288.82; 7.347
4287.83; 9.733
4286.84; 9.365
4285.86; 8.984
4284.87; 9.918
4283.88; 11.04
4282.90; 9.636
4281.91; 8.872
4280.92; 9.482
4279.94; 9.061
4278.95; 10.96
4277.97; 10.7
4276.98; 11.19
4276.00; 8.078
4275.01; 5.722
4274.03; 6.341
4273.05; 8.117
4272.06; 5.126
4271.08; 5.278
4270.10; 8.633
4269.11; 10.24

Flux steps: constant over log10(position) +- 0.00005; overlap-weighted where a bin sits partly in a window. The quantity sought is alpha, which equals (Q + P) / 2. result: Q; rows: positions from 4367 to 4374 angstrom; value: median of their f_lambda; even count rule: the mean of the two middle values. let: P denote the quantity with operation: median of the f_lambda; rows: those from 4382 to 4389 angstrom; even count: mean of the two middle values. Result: 10.4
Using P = 9.6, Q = 11.1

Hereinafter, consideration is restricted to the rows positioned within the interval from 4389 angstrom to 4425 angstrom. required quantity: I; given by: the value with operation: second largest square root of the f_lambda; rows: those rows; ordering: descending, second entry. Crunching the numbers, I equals 3.86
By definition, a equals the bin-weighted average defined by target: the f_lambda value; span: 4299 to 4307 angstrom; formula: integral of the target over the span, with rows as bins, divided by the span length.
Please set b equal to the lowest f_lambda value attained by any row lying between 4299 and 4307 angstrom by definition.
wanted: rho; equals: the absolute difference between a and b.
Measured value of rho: 1.7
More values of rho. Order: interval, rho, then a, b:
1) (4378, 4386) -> 4.0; 9.0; 5.017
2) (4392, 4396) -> 0.6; 11.5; 10.86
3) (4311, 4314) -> 1.2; 7.9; 6.734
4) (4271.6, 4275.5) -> 1.2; 6.3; 5.126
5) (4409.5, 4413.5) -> 0.8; 13.3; 12.49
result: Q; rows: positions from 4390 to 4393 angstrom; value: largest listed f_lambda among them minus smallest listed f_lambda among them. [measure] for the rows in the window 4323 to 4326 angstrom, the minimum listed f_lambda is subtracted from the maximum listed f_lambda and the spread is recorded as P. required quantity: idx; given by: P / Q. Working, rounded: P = 2.9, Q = 0.8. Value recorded 3.66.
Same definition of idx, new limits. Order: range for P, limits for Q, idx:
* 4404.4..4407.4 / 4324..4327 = 2.13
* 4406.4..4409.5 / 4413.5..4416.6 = 0.24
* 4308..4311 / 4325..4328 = 0.40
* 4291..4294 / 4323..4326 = 0.86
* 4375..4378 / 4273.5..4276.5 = 0.52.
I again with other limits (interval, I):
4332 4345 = 3.54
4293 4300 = 3.01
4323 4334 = 3.55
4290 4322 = 3.58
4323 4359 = 3.65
